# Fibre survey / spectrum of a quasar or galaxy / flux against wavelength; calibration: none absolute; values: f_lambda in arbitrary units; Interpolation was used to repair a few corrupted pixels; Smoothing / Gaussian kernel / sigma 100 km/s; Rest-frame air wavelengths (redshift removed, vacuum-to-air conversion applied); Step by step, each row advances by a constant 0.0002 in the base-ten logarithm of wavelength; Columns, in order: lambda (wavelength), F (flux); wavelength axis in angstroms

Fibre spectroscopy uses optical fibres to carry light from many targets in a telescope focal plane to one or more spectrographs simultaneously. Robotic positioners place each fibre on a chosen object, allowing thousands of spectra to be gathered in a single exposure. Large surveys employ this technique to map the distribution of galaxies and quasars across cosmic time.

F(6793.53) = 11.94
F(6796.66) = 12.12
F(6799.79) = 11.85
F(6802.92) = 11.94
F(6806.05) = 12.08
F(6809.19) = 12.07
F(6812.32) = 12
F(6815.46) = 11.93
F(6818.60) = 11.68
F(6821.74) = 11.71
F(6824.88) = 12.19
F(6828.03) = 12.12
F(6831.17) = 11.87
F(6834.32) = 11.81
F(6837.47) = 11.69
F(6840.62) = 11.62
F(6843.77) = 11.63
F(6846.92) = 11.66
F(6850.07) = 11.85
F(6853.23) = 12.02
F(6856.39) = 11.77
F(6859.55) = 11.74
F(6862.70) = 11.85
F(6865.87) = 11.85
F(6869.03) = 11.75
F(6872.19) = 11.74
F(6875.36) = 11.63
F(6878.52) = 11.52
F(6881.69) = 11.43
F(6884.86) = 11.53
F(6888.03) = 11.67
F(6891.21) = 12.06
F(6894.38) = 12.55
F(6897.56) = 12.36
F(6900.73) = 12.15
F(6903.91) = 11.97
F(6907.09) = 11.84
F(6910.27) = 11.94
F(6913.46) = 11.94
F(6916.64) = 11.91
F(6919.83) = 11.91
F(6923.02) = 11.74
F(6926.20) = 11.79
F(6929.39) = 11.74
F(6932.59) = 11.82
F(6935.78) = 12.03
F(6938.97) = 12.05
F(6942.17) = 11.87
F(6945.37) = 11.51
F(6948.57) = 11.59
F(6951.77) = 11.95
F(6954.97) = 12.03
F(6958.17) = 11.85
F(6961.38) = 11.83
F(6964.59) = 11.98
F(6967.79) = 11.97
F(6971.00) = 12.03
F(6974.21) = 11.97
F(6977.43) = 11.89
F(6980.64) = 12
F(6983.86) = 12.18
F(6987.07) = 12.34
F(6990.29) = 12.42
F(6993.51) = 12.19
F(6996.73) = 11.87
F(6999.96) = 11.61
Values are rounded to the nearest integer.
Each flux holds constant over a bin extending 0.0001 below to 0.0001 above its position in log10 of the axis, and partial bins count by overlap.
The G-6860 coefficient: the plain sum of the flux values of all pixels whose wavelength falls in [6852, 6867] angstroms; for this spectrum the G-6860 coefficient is 59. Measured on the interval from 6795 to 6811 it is 60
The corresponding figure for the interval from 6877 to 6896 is 71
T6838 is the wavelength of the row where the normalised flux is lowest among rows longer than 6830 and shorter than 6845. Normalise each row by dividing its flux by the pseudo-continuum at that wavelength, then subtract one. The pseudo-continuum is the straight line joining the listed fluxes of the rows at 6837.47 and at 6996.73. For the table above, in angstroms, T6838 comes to 6840.62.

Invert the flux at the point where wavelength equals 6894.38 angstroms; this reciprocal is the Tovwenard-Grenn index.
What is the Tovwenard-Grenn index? 0.0797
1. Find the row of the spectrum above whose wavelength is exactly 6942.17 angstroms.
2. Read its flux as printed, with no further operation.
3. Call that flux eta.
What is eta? 11.87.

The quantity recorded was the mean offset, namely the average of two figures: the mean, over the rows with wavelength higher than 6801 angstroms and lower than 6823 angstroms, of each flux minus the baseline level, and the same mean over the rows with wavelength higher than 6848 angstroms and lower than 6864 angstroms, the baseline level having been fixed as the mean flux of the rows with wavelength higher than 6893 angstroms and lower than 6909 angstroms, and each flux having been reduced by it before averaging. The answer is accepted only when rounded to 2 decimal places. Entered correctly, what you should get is -0.29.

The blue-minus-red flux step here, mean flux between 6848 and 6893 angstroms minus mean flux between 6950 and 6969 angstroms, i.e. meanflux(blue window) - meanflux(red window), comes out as -0.19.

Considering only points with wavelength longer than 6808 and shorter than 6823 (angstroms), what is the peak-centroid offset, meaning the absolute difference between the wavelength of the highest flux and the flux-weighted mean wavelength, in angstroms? 6.2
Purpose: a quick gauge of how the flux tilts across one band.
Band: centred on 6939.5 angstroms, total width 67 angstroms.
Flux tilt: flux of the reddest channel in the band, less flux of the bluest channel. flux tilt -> 0.2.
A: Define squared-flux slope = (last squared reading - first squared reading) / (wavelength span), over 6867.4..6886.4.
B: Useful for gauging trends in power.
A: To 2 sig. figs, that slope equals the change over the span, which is -0.32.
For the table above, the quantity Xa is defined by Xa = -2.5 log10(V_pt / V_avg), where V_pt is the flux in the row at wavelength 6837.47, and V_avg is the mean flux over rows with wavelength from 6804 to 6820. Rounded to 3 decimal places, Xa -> 0.024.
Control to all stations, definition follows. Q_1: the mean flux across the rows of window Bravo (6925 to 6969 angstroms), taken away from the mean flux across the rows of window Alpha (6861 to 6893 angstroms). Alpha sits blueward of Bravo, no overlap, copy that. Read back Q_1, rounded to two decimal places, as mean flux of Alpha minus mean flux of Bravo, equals -0.15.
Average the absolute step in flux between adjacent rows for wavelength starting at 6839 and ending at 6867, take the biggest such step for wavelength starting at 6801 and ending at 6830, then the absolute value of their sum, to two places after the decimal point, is 0.58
